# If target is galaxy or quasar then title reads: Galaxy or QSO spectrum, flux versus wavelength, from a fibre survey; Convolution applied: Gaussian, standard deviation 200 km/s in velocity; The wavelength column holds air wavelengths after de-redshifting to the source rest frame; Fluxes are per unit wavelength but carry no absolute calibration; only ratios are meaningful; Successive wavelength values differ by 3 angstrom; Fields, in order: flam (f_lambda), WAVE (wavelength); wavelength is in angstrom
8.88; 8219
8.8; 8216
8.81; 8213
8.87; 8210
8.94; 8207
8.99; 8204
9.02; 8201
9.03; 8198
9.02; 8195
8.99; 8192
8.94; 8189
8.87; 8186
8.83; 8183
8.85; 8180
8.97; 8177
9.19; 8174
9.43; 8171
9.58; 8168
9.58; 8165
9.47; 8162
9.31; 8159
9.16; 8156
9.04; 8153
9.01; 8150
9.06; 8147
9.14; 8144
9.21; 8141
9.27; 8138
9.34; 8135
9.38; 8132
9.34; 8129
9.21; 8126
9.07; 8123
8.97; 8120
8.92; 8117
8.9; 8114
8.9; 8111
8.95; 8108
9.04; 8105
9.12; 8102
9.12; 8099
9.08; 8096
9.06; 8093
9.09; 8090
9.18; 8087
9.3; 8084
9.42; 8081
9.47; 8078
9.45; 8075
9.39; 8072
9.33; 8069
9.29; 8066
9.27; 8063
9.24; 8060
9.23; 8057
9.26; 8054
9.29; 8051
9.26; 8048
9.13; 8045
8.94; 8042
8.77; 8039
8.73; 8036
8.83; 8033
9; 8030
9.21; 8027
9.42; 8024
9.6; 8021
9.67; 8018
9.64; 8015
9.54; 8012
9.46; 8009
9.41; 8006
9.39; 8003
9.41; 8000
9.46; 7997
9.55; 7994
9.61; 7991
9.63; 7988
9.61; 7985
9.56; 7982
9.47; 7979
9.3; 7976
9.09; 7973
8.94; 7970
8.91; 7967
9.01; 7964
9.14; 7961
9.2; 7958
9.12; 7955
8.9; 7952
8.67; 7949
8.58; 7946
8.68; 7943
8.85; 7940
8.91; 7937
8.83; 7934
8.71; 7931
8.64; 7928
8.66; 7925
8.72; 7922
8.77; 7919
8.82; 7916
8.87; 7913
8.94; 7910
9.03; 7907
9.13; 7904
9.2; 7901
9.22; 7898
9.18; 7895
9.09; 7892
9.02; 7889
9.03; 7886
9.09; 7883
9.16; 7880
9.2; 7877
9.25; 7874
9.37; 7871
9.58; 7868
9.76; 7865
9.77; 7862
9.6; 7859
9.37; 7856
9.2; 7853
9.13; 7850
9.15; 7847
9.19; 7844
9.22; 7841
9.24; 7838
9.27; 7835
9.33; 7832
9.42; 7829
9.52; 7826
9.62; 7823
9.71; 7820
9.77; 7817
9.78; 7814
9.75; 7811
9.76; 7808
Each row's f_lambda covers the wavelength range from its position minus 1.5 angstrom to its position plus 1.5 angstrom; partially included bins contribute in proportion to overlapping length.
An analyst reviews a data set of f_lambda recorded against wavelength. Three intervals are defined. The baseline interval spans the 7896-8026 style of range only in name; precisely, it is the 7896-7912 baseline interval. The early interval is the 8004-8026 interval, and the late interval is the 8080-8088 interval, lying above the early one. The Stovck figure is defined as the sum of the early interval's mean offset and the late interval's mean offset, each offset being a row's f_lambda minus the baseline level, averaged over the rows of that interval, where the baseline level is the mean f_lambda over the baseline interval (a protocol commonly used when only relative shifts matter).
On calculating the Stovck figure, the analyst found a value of 0.63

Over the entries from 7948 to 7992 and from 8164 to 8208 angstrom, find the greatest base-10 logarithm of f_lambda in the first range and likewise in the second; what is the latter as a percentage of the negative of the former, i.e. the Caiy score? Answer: -100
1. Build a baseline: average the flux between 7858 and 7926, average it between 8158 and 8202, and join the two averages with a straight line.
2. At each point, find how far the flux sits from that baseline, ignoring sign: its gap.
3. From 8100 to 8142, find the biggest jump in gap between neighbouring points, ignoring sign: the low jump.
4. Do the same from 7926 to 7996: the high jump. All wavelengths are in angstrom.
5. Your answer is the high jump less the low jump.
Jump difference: 0.10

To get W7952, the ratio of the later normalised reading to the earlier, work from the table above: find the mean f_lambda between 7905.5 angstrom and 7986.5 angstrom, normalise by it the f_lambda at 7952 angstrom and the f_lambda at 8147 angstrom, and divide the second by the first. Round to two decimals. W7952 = 1.02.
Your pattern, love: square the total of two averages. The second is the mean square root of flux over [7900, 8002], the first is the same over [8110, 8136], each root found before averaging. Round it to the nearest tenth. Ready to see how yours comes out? 36.3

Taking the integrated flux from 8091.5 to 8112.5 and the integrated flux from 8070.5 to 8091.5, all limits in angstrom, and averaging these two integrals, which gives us 193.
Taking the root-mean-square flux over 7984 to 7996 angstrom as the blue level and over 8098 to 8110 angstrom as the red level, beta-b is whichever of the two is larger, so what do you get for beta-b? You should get 9.60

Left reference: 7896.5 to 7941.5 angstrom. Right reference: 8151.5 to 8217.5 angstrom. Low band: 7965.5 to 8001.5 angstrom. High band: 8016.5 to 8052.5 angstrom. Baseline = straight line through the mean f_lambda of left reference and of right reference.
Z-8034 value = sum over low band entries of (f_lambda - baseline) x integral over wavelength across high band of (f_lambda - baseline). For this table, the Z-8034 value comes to 36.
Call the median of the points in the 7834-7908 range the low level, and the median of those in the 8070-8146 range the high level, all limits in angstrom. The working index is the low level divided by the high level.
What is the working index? 1.007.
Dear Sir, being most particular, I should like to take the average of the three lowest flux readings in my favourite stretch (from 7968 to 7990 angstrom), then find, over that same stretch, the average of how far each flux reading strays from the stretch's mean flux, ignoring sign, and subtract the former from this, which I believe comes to -8.9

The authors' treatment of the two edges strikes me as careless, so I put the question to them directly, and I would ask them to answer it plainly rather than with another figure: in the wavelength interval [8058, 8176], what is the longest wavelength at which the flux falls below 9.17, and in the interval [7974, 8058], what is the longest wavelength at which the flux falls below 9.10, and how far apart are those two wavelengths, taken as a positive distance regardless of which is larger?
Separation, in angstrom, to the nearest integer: 114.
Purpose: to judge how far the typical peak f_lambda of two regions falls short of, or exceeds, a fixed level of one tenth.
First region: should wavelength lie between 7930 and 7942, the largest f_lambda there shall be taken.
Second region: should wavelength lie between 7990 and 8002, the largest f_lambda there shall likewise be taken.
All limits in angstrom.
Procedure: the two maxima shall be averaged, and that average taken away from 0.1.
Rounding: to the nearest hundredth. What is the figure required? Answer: -9.16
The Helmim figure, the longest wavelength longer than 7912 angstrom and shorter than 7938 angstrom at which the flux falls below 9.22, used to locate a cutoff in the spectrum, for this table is 7937 angstrom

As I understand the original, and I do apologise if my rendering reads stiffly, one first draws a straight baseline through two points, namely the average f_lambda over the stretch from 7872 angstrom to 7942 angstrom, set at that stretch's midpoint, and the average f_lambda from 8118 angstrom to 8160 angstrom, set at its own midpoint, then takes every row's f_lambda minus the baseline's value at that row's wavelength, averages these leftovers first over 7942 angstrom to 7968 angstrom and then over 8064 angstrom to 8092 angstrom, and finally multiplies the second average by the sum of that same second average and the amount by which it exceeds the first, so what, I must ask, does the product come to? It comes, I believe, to 0.10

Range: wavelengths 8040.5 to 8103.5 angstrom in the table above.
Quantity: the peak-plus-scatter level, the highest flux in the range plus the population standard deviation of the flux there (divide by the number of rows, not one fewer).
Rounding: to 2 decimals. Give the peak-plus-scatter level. 9.61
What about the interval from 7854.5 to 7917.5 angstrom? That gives 10.03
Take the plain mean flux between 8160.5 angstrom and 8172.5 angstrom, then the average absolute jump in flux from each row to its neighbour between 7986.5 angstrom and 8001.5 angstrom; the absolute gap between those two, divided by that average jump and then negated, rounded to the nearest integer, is -172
